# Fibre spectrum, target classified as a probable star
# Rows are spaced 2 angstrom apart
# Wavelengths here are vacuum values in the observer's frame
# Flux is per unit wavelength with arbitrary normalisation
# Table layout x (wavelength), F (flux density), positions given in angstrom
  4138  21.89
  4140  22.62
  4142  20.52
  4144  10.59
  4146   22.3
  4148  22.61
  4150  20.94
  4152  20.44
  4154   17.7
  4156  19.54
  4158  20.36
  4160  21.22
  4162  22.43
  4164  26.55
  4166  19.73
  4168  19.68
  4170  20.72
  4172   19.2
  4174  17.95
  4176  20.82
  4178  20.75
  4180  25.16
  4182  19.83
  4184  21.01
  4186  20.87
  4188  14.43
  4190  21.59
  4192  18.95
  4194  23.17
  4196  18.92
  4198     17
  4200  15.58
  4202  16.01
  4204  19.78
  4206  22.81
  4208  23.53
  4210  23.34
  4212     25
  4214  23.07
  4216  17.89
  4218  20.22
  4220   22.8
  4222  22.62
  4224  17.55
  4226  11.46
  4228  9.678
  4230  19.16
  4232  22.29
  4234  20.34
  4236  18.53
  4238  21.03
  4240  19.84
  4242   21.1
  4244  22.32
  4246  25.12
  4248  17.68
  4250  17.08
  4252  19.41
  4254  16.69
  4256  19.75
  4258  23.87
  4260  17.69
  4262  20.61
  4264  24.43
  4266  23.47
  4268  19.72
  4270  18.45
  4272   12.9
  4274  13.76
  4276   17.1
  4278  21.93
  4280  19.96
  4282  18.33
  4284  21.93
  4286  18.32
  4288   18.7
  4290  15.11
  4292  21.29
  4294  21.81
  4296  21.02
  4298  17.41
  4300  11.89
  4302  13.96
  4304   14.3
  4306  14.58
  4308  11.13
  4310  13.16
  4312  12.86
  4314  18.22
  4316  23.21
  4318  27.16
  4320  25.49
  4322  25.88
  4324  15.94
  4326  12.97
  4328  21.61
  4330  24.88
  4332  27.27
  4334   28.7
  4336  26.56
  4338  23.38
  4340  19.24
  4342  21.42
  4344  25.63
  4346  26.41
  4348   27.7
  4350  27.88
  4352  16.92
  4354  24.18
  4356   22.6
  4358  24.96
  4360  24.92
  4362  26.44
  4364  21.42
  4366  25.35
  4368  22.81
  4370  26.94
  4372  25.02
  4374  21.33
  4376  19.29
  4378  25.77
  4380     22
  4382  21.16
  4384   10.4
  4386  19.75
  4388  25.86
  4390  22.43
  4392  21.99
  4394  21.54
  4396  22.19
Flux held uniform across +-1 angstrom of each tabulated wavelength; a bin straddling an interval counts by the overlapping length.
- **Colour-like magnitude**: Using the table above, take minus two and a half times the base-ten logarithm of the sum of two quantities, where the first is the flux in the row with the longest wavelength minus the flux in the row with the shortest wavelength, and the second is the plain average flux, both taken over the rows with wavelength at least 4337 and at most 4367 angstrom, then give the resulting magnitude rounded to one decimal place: -3.5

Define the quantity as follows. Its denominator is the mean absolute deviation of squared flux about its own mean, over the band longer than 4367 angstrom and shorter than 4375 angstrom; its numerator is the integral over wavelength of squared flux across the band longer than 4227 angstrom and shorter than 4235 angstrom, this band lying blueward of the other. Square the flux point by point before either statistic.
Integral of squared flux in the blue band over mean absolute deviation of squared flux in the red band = 29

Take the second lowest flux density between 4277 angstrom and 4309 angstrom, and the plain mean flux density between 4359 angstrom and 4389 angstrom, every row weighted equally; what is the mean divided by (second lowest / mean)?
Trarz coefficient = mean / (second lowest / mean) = 43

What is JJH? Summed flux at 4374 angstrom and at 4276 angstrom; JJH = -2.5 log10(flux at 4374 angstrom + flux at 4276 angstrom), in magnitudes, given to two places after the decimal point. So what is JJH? -3.96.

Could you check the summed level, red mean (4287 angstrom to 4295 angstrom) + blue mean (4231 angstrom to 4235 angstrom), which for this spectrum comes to 41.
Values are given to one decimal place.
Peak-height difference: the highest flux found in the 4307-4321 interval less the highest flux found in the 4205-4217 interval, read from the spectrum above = 2.2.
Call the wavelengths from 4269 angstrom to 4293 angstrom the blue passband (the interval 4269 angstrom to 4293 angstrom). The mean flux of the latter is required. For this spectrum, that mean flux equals 18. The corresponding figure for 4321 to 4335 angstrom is 22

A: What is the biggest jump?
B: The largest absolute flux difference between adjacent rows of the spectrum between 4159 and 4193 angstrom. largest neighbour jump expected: 7.2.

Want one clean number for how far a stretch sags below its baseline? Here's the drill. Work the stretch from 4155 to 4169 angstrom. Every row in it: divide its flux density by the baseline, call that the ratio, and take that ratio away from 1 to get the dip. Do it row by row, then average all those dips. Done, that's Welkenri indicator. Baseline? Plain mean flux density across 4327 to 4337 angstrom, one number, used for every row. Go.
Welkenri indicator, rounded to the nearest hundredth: 0.17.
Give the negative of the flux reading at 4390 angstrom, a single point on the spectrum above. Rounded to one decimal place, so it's -22.4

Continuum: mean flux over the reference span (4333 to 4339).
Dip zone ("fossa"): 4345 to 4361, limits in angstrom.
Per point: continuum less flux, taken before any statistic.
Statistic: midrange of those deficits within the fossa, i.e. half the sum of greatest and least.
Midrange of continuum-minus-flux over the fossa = 3.81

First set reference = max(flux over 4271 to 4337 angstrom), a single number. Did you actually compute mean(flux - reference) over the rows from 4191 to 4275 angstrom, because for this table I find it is -9.1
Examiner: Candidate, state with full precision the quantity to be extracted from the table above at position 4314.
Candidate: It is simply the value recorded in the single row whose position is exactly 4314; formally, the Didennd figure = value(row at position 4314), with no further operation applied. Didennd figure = 18.22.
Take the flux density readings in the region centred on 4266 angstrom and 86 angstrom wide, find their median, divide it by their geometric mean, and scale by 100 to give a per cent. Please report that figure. 104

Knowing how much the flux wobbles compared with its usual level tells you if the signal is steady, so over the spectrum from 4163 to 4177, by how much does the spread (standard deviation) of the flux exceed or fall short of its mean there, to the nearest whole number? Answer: -18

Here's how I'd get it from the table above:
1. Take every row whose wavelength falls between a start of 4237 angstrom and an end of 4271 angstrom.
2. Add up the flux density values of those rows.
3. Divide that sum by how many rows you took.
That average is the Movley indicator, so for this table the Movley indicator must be 20.5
